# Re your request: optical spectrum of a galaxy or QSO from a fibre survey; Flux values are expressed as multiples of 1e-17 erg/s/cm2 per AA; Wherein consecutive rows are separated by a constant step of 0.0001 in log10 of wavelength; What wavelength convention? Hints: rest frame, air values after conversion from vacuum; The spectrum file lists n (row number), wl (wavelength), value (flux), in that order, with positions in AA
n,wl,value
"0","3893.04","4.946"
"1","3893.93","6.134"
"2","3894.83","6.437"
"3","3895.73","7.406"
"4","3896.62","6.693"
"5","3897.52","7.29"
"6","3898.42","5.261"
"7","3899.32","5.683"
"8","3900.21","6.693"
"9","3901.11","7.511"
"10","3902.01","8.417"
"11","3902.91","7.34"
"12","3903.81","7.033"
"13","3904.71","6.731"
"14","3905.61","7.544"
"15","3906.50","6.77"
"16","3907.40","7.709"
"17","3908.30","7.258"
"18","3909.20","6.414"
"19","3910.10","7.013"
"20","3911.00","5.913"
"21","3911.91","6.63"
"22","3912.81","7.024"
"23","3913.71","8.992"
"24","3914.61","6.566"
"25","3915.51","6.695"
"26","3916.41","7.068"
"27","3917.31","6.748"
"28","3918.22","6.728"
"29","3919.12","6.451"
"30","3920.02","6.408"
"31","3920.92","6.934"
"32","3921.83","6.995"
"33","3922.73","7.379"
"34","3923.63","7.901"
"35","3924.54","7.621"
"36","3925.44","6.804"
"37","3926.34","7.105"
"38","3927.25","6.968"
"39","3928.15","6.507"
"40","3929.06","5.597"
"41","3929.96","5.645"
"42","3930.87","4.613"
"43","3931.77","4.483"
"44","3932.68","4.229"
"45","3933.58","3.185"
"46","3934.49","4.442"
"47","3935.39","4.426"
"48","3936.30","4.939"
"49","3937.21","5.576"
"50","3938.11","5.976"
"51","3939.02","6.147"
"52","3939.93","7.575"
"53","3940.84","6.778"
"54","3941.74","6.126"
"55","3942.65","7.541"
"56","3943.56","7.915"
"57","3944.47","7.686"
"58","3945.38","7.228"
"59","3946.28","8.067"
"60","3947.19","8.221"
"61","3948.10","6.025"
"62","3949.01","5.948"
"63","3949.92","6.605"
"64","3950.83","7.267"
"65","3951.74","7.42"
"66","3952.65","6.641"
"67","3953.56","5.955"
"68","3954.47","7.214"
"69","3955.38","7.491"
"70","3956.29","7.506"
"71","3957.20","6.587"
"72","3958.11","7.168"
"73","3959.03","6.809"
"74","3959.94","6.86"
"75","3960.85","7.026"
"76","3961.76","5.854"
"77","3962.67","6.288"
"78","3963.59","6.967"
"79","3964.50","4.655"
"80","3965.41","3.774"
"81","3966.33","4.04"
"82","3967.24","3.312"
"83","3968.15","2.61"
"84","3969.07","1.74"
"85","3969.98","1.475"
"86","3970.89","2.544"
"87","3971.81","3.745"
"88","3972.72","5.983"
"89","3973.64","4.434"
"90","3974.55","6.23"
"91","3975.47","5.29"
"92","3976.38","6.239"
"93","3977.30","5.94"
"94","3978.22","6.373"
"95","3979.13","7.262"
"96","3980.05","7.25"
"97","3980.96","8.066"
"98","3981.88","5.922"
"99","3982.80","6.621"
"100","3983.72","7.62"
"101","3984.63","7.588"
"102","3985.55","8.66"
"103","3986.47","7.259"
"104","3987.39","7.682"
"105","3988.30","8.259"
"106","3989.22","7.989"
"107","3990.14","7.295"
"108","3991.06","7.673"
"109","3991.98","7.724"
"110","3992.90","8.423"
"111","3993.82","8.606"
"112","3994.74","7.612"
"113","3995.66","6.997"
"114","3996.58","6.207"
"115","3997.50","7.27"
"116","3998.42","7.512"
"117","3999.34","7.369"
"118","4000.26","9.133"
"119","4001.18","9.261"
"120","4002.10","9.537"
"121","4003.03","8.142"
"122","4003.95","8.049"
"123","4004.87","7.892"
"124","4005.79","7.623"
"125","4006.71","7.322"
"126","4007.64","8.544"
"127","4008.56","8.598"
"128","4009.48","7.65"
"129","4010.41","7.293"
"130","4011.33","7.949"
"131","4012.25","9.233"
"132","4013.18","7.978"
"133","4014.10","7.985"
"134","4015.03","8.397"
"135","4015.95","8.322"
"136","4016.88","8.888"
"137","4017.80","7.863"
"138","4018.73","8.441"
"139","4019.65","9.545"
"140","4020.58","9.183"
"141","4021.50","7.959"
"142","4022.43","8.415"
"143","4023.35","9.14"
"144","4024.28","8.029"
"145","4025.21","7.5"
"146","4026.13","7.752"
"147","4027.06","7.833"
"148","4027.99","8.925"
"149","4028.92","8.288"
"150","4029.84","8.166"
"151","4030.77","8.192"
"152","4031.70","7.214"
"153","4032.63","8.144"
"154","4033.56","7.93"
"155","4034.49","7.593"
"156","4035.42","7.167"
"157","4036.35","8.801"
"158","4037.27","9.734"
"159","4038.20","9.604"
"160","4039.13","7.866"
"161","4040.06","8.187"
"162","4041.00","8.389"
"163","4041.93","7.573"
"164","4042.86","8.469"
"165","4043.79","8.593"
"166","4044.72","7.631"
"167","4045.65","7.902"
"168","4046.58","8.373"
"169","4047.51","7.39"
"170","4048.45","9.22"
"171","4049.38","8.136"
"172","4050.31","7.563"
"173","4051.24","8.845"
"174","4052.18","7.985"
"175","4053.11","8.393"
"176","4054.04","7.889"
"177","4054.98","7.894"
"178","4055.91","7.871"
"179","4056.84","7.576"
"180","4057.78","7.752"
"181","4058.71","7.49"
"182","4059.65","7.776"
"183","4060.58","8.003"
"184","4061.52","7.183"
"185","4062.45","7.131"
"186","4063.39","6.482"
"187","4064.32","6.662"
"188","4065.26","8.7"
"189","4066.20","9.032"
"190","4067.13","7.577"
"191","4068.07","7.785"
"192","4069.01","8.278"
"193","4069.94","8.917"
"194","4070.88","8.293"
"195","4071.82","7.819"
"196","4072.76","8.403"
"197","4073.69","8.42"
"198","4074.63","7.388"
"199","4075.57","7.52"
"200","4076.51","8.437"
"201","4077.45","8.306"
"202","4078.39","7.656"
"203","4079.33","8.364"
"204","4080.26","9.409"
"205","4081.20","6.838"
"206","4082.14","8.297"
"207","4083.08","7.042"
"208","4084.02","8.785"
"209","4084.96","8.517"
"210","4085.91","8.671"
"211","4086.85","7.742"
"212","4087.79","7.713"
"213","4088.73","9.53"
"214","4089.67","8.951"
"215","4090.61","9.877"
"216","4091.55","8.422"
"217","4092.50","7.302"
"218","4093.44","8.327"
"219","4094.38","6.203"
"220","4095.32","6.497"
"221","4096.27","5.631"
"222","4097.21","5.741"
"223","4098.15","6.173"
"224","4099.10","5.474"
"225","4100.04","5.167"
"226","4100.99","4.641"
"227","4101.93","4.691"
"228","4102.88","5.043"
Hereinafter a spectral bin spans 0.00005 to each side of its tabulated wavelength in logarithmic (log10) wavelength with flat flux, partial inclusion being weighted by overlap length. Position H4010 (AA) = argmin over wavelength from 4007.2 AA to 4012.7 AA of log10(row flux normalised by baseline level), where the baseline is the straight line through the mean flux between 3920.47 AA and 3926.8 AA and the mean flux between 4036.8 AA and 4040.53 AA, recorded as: 4010.41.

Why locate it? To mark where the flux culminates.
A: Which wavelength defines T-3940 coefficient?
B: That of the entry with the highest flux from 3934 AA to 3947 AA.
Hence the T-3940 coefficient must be 3946.28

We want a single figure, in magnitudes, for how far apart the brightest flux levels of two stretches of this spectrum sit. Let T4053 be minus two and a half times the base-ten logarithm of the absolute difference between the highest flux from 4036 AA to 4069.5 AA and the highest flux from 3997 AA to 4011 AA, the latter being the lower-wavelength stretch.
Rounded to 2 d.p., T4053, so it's 1.76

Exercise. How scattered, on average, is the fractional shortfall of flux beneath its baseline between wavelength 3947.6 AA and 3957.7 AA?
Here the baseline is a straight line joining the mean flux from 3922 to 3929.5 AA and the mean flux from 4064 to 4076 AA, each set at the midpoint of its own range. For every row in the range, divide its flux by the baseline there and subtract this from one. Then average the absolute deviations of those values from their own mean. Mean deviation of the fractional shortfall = 0.074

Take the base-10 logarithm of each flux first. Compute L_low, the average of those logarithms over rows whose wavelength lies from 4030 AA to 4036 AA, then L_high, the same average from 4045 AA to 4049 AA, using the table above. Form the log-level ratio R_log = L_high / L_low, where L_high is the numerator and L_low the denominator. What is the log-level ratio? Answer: 1.03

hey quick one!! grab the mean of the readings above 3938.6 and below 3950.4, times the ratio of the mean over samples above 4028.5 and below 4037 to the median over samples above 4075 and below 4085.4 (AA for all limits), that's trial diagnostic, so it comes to 6.8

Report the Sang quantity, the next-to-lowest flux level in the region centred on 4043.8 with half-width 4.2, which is 7.573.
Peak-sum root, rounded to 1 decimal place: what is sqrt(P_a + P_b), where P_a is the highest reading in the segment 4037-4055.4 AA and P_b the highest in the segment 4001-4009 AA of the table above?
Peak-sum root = 4.4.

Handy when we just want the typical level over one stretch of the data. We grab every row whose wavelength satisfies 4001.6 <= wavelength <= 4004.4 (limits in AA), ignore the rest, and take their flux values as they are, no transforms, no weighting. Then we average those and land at 8.6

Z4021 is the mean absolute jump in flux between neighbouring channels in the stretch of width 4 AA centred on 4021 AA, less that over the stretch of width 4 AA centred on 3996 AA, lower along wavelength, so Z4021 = -0.14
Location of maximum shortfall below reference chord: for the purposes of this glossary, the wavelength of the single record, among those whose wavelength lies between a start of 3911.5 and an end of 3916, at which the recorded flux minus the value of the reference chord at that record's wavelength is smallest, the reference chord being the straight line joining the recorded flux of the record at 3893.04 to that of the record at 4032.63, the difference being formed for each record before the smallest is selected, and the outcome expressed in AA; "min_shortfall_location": 3914.61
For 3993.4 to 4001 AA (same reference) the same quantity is 3996.58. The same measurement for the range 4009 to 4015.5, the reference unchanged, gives 4010.41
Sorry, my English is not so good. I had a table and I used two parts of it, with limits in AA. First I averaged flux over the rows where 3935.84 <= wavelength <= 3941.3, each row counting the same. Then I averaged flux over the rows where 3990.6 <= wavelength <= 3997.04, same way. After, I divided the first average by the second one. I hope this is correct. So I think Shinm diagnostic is 0.81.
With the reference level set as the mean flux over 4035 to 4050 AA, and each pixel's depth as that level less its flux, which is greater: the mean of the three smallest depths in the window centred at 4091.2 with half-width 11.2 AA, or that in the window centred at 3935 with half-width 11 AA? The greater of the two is 0.57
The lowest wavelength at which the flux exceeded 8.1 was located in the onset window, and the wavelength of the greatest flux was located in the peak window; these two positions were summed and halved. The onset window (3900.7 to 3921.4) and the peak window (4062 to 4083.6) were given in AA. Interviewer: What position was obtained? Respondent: 3991.1 AA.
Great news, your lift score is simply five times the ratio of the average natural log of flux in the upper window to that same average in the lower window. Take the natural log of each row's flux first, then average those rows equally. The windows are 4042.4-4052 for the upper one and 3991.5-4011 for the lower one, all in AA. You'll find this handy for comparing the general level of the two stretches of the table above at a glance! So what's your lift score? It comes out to 5.1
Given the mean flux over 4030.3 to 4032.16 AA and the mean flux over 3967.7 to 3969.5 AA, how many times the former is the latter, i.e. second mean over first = 0.3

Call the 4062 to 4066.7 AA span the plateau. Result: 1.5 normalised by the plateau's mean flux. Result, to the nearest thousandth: 0.197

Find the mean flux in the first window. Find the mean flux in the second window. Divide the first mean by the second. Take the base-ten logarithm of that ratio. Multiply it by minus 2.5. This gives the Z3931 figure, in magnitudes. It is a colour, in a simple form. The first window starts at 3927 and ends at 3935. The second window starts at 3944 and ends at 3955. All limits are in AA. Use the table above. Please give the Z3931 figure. 0.4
